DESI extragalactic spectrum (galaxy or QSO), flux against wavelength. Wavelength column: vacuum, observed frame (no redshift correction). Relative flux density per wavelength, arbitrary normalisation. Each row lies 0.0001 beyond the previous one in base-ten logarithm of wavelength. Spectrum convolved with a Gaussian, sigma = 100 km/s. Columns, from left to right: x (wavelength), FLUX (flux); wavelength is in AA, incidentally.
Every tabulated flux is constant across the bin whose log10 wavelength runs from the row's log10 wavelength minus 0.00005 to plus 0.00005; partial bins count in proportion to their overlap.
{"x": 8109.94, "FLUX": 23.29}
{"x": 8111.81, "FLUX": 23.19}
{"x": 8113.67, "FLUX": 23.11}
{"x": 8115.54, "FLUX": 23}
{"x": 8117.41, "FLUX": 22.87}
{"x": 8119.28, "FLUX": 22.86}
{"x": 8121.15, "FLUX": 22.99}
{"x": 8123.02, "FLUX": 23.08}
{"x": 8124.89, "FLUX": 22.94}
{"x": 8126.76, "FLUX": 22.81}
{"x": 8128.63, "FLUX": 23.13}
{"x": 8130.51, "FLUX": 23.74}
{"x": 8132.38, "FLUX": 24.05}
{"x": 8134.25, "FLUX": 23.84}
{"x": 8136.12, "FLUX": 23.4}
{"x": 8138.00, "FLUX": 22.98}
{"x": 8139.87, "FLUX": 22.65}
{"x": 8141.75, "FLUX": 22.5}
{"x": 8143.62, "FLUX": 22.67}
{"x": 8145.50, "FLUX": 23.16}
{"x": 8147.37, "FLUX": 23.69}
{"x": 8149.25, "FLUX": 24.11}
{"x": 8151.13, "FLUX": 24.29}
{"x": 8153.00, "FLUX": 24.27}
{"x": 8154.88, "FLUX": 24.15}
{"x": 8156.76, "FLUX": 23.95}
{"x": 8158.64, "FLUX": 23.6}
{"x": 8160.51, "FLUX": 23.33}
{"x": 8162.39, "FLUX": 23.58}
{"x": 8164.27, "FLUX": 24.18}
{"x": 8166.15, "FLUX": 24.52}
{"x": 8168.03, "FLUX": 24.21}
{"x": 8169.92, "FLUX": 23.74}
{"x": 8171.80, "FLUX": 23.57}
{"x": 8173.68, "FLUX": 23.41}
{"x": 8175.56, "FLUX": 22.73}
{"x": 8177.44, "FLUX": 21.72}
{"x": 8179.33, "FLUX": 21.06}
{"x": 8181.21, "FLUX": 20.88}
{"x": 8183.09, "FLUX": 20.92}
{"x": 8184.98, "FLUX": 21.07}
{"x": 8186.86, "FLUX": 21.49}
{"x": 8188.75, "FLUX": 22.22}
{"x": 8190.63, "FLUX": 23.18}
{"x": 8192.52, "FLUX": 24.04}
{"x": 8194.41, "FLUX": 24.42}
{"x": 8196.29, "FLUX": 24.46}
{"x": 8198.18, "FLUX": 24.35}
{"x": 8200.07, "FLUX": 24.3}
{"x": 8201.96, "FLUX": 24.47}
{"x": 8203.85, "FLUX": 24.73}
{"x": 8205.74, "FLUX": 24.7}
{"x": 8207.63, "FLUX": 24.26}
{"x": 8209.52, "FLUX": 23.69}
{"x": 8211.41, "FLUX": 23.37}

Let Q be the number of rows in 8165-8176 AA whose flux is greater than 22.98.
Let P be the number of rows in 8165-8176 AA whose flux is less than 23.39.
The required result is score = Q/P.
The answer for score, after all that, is 5.0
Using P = 1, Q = 5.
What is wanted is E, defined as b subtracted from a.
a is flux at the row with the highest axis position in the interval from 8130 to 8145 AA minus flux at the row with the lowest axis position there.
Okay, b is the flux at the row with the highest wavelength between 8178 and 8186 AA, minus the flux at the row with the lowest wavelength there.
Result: -1.1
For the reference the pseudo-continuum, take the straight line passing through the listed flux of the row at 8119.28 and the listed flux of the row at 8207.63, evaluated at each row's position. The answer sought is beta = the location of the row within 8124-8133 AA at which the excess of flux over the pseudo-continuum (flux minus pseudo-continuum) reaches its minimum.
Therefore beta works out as 8126.76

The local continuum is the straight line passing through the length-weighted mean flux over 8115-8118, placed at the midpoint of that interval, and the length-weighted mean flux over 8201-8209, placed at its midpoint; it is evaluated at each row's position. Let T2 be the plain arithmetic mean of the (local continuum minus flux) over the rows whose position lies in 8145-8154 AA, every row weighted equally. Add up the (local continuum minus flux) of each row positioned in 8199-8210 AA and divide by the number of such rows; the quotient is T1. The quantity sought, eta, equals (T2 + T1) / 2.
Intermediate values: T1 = 0.1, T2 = -0.4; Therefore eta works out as -0.1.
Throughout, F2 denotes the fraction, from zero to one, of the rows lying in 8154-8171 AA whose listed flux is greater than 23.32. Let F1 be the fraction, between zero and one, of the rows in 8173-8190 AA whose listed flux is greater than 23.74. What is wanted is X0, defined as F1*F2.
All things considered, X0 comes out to 0.00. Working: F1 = 0.00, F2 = 1.00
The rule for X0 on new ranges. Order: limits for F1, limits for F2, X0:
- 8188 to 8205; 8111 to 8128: 0.00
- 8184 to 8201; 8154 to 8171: 0.56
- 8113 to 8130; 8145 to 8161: 0.00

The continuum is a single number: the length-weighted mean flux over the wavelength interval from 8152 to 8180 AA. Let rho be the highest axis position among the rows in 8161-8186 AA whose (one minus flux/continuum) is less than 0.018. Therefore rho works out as 8173.68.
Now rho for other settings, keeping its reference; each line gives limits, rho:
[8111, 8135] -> 8134.25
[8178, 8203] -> 8201.96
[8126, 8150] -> 8149.25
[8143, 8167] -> 8166.15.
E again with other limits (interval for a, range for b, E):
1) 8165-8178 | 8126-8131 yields -3.7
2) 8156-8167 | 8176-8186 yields 1.2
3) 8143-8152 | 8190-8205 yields 0.1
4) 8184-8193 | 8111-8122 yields 3.2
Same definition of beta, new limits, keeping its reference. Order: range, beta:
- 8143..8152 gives 8143.62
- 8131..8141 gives 8139.87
